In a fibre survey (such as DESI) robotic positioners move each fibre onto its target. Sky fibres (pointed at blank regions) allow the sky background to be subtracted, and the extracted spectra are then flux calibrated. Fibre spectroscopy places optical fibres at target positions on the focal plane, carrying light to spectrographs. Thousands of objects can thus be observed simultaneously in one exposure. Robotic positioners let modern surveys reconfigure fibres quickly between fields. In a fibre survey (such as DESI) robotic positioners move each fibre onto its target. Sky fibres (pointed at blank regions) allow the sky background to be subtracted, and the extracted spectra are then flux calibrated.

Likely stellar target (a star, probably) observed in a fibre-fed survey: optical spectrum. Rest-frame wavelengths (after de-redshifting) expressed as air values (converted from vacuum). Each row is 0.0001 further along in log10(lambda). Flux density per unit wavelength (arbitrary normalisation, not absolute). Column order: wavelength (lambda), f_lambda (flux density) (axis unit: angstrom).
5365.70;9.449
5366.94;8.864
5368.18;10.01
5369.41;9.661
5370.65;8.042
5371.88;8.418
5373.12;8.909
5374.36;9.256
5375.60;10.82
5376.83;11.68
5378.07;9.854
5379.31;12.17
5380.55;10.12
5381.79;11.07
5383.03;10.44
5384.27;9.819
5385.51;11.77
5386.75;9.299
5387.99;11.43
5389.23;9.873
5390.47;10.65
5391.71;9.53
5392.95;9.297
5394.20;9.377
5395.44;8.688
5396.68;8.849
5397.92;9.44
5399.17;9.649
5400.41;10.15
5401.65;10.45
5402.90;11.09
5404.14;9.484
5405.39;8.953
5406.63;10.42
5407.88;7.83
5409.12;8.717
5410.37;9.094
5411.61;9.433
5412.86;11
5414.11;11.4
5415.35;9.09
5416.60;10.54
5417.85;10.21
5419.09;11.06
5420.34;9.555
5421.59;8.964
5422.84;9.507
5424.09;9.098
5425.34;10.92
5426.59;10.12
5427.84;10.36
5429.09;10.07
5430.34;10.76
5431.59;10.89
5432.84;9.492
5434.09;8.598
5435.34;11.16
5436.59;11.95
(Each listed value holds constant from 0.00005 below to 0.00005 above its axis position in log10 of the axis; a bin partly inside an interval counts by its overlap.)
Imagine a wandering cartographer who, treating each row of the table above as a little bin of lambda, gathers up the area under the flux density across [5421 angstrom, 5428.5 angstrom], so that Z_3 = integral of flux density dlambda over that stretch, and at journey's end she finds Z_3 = 74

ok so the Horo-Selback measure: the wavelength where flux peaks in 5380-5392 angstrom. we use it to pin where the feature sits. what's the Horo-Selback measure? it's 5385.51 angstrom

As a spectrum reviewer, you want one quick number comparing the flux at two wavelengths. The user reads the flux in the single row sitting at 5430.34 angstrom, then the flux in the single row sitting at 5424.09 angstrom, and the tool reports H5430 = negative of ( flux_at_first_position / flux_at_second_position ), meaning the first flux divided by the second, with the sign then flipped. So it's -1.18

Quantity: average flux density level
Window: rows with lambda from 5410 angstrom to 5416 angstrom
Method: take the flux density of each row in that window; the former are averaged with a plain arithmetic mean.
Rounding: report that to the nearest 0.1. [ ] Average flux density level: 10.0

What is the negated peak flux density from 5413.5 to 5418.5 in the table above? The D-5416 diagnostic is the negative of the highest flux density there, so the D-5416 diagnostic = -11.4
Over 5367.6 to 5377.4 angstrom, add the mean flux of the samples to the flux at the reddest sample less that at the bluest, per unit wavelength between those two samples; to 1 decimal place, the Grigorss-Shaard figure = 9.8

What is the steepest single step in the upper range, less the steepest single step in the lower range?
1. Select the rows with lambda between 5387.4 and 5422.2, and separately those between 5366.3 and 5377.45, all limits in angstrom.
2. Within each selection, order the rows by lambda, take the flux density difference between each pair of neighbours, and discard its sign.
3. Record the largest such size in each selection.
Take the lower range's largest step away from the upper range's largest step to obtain 1.0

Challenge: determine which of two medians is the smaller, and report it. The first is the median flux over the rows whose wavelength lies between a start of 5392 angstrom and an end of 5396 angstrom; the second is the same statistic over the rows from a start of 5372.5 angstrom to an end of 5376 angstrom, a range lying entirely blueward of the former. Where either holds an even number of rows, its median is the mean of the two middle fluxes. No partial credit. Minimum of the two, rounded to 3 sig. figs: 9.26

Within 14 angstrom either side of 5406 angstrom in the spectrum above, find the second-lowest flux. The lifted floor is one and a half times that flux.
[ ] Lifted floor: 13.0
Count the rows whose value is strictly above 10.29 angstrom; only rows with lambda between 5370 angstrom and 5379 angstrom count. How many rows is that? 2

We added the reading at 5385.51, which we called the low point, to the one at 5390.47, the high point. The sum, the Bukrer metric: 22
